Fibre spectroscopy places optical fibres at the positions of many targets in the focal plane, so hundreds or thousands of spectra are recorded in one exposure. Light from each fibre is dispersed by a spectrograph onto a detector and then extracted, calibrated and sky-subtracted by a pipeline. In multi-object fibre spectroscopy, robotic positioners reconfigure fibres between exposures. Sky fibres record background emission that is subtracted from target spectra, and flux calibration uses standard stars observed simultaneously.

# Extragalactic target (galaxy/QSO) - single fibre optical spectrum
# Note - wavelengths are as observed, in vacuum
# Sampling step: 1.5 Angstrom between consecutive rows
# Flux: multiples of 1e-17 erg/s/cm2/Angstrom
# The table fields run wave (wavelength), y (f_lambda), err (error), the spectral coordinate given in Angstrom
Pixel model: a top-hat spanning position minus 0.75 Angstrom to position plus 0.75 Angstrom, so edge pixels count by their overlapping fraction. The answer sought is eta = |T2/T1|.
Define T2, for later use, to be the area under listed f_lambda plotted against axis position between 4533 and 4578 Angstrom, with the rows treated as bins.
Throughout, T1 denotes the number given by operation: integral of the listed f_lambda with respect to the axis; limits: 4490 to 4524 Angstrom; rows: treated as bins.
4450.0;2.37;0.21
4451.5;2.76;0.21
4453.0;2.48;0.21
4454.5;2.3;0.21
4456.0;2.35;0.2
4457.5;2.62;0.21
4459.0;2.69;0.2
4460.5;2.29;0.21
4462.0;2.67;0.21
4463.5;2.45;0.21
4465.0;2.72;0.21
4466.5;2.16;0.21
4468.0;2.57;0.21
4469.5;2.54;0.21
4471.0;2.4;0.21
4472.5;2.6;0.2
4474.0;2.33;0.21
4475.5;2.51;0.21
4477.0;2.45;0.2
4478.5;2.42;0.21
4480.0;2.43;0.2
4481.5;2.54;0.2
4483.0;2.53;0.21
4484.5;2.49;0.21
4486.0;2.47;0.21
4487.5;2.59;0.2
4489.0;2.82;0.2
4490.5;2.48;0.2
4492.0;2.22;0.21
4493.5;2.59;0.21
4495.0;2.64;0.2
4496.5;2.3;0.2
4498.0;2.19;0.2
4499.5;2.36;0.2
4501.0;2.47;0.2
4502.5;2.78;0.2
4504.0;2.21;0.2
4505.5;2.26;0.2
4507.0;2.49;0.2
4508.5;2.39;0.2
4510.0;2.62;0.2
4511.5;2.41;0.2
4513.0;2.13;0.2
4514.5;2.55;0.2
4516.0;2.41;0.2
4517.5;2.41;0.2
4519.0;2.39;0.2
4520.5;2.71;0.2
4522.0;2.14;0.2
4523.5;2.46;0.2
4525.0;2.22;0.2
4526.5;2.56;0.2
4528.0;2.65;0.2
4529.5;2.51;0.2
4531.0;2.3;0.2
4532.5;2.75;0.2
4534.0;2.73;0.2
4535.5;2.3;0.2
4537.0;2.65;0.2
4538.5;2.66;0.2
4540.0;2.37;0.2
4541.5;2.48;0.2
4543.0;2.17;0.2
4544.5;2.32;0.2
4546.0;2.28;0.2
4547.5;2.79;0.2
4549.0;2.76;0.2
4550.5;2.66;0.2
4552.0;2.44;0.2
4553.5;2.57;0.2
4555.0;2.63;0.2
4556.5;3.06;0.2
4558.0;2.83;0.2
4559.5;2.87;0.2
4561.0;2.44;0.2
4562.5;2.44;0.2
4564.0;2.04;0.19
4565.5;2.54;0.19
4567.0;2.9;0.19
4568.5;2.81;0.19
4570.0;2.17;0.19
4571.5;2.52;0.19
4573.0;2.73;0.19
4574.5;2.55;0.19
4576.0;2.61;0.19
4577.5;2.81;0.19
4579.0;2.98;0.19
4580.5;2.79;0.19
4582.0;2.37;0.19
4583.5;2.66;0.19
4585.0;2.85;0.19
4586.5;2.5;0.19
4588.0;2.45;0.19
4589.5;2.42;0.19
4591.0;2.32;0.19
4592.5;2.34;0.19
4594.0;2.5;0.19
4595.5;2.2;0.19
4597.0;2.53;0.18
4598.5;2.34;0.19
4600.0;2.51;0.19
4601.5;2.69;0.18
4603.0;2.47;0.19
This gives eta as 1.41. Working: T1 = 82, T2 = 116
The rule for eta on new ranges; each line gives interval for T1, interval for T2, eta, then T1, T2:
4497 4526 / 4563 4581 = 0.68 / 70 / 47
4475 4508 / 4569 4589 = 0.64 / 81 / 52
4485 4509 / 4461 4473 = 0.51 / 59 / 30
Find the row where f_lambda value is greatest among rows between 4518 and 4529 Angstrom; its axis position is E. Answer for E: 4520.5 Angstrom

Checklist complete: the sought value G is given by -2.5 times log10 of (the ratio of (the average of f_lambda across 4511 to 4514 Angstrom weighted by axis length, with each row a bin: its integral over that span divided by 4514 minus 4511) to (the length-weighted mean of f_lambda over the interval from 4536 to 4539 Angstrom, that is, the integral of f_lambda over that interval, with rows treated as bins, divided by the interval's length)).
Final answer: 0.152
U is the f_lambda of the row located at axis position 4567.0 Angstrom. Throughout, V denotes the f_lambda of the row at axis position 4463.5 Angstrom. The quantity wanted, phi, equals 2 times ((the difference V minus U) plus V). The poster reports 4.0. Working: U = 2.9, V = 2.45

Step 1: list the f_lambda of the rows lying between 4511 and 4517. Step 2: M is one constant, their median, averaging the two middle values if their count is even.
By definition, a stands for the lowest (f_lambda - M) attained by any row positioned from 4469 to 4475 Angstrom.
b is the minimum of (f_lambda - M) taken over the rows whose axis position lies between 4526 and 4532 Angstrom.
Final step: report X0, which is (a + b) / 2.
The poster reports -0.095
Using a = -0.08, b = -0.11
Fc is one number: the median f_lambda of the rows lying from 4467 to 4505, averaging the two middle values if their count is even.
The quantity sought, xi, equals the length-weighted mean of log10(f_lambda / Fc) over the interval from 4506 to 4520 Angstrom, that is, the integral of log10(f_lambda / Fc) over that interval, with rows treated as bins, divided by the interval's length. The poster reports -0.011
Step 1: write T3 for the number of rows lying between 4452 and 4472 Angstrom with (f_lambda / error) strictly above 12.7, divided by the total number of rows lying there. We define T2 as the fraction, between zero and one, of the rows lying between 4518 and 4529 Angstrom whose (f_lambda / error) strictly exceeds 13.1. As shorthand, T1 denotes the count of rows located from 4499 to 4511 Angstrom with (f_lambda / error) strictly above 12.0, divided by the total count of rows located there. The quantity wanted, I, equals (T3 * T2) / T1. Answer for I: 0.13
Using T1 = 0.50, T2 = 0.29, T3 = 0.2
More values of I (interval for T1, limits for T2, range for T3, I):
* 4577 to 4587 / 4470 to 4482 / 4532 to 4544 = 0.00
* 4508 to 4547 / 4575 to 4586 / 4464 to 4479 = 0.30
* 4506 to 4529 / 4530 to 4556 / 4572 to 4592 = 0.60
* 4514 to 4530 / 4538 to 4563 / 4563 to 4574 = 0.46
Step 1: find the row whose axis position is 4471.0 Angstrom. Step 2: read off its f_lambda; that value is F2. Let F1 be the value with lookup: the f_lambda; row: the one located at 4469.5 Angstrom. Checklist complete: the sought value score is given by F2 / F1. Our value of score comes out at 0.94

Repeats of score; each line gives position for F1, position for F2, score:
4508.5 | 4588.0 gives 1.03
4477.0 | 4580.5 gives 1.14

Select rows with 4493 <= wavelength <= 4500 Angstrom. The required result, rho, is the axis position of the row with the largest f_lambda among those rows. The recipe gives 4495.0 Angstrom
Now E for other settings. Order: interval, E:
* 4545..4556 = 4547.5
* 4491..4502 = 4495.0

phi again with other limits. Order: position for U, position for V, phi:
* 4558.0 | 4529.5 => 4.4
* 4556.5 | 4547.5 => 5.0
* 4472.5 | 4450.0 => 4.3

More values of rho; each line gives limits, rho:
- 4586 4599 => 4597.0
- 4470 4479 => 4472.5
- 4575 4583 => 4579.0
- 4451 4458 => 4451.5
